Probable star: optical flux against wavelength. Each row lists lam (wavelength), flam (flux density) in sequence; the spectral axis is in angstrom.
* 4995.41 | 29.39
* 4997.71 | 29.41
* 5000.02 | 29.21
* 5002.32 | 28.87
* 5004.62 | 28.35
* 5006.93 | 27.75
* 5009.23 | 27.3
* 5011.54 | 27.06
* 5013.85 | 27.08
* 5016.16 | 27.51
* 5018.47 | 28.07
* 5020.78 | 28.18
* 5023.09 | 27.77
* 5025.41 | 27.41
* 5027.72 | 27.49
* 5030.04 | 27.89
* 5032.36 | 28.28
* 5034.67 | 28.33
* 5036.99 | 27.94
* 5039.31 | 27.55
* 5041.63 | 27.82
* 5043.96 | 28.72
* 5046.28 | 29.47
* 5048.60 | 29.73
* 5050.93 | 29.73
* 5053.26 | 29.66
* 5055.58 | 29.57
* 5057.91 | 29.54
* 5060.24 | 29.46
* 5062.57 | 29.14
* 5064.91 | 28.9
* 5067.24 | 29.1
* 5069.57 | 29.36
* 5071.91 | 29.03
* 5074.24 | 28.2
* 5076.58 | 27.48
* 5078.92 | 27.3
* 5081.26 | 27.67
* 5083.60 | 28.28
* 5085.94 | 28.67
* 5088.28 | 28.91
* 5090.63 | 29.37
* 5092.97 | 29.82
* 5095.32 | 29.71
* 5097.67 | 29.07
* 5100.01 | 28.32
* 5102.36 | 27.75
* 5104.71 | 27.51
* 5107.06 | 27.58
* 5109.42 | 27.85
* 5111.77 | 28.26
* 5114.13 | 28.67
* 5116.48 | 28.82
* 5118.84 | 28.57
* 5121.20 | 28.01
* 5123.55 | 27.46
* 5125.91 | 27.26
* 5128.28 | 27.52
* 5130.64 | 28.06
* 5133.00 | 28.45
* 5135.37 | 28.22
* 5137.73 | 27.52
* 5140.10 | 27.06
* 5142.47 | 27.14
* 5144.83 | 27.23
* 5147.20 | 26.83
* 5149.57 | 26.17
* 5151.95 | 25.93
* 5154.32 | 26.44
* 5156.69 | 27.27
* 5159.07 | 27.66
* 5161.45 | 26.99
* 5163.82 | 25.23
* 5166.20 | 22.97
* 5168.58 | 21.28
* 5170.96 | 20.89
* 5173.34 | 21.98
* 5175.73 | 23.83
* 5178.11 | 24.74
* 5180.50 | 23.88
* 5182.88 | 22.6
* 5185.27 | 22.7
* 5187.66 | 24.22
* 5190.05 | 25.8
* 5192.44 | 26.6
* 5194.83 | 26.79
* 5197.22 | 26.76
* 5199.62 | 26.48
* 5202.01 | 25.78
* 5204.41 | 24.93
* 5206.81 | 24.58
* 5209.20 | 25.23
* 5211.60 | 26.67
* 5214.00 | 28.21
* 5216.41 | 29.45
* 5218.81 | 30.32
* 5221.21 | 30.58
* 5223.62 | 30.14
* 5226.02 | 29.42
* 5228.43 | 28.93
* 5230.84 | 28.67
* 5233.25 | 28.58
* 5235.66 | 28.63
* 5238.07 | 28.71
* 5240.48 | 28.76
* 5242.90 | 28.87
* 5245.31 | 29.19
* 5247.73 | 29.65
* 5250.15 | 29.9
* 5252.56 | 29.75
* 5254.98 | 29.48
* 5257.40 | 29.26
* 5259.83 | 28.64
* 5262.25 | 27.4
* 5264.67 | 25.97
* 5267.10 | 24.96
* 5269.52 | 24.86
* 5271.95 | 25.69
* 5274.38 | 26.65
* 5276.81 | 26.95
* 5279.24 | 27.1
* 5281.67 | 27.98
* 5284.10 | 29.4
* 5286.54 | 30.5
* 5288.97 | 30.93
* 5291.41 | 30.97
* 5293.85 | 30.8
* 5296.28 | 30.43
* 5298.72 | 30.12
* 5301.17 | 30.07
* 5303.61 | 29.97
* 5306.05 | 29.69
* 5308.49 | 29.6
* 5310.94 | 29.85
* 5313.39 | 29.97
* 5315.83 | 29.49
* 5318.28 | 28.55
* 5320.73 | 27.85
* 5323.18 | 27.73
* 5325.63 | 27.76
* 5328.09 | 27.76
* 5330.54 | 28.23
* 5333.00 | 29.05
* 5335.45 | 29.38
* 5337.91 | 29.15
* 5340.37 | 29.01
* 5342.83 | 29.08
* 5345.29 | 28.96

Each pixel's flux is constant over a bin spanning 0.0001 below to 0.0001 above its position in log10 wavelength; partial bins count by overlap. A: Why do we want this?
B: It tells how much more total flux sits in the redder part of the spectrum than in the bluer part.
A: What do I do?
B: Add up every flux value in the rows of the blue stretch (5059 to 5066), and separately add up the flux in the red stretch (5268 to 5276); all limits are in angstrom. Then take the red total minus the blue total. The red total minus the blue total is -10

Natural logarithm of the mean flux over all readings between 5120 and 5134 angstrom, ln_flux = 3.32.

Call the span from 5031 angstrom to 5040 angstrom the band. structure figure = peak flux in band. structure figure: 28.33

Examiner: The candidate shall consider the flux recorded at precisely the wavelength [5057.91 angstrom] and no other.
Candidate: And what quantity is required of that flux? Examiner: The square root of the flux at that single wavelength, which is 5.44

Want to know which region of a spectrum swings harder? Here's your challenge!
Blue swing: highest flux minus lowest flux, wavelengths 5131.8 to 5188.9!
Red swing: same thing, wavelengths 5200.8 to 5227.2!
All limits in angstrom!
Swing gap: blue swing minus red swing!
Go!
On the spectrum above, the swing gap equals 2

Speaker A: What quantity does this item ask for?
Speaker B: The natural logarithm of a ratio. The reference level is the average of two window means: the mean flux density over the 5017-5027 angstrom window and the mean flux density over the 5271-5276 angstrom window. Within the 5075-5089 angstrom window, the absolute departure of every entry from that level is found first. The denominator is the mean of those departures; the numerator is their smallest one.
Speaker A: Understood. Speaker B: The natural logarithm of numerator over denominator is -1.3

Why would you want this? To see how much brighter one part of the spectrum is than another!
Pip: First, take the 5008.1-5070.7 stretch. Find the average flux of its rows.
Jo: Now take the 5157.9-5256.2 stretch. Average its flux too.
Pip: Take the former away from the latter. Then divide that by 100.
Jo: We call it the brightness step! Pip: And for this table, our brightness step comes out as -0.017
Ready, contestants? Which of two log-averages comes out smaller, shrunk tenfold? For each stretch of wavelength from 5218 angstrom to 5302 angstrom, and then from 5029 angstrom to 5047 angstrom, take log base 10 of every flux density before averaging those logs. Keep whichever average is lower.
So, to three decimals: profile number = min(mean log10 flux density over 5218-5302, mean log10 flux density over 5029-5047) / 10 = 0.145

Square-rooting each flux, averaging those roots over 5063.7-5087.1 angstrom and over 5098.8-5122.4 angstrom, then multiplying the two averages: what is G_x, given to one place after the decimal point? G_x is 28.3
